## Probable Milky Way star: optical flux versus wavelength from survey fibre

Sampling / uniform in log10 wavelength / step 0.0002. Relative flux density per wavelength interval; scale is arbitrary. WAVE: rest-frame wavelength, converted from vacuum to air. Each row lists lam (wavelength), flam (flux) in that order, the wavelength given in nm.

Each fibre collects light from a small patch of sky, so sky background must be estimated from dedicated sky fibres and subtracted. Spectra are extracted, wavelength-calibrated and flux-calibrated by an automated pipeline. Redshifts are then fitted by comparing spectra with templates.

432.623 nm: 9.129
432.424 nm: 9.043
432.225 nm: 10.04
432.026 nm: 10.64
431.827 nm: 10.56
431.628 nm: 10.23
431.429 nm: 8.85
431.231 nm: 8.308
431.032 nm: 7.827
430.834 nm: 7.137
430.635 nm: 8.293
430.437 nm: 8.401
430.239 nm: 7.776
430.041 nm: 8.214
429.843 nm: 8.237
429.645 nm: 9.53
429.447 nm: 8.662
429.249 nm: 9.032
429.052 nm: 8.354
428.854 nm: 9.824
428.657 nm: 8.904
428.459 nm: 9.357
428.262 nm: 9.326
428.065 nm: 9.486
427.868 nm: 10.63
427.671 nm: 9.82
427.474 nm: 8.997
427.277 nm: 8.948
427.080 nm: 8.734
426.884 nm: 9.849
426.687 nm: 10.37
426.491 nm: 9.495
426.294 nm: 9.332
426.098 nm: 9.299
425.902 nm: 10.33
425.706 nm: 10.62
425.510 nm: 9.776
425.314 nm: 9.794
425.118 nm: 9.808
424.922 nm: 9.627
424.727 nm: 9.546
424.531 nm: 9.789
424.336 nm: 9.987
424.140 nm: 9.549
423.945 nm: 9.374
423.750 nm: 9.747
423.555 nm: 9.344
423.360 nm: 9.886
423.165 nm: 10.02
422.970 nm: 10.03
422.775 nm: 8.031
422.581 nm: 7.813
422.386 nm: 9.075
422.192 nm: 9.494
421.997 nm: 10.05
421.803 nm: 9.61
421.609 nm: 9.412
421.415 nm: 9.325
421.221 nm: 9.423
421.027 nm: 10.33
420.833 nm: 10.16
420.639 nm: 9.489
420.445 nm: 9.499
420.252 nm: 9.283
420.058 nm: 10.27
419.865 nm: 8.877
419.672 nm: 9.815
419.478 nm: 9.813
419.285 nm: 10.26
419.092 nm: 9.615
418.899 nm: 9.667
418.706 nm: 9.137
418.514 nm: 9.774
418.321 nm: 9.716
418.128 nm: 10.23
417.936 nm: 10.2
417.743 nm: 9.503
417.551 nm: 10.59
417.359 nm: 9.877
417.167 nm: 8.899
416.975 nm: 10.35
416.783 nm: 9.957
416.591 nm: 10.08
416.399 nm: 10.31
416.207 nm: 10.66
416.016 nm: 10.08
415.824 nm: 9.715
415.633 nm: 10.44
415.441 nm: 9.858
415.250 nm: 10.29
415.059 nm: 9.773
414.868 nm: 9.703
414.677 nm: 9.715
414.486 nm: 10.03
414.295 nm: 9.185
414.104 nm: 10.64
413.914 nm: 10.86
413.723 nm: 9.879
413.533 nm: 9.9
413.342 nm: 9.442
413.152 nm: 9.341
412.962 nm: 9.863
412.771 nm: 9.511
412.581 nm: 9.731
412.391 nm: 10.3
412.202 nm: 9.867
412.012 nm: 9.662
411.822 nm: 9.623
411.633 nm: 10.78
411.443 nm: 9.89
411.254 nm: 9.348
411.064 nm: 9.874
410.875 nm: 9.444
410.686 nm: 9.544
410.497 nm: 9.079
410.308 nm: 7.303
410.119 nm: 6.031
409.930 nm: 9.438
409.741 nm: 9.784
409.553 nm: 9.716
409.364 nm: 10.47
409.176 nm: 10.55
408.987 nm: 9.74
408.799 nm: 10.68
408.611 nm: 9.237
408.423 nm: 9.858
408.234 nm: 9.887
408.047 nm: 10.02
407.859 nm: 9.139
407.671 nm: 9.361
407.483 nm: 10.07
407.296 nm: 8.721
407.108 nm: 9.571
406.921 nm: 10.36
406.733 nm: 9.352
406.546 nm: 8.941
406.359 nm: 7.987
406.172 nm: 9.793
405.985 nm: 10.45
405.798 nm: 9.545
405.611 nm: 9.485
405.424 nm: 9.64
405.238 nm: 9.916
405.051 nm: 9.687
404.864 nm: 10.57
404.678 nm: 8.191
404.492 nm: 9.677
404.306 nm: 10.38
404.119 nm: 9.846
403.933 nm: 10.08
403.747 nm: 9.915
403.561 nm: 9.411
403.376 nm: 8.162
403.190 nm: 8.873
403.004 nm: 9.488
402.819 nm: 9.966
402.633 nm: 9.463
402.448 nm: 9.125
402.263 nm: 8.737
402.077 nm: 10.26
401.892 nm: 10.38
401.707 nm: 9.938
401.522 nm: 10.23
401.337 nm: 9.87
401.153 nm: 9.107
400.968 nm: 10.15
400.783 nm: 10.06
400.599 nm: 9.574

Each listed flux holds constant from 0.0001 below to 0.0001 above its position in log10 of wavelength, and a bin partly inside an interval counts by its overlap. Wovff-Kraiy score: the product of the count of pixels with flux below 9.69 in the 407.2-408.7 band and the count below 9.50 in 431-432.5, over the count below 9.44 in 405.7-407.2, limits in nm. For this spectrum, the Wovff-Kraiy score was 5.3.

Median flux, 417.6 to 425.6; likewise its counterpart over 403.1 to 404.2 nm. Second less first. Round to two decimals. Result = -0.04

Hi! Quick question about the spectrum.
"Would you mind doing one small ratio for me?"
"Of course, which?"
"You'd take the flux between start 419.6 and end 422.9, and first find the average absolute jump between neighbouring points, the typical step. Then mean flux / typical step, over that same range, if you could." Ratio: 17.6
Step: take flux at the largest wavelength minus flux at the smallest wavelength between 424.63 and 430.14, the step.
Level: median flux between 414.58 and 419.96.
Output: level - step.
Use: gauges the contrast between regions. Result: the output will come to 11.2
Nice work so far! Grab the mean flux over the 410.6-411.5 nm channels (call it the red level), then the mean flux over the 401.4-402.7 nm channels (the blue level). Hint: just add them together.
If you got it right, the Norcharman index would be 19.4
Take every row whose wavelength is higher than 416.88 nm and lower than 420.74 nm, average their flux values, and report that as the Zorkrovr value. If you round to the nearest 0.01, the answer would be 9.74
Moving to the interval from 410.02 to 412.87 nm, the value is 9.33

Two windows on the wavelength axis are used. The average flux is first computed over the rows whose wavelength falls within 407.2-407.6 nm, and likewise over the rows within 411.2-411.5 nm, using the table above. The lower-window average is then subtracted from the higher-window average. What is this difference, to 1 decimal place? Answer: 0.2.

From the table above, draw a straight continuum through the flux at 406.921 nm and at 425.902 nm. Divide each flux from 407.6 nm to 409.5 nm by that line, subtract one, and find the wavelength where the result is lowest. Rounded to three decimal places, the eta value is 407.859 nm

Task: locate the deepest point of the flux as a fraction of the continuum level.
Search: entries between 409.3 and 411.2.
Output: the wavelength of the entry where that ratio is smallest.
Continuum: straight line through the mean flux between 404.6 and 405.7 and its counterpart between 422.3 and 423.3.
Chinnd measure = 410.119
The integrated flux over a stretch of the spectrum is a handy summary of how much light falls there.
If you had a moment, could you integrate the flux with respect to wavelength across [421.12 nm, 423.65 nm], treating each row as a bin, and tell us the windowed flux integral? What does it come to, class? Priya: 24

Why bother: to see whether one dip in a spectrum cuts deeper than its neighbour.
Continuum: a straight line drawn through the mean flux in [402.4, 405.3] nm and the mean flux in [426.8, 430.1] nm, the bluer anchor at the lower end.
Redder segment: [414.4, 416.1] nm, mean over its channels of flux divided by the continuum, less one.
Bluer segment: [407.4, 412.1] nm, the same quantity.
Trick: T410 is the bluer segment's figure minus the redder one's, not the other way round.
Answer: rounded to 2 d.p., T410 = -0.05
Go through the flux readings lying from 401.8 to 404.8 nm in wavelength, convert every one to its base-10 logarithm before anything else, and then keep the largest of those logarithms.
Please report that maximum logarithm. 1.02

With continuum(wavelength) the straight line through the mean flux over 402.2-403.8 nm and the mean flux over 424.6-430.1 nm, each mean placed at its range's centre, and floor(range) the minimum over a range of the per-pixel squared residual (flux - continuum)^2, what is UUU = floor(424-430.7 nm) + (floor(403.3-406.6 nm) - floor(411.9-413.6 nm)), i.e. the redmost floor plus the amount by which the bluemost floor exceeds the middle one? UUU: 0.03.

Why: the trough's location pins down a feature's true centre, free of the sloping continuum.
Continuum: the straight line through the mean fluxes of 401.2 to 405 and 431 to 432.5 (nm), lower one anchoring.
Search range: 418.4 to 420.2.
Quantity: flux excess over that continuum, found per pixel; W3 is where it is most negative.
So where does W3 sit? 419.865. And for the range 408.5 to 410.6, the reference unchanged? 410.119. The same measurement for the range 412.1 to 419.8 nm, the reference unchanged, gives 417.167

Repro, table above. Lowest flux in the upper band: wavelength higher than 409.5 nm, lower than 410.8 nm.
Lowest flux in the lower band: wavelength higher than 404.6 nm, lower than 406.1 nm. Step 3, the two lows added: 14.2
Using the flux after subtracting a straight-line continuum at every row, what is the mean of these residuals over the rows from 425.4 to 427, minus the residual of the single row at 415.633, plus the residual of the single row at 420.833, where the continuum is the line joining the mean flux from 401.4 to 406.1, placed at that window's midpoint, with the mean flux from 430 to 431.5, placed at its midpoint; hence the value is 1.54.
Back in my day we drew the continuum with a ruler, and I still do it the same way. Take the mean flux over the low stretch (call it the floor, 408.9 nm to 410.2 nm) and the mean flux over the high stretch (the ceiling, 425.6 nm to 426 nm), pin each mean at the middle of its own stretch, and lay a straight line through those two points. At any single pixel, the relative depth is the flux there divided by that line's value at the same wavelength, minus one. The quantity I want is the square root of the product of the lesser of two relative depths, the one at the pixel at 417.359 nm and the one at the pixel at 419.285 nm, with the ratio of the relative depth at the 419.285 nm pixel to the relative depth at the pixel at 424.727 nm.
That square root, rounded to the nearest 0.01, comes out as 0.03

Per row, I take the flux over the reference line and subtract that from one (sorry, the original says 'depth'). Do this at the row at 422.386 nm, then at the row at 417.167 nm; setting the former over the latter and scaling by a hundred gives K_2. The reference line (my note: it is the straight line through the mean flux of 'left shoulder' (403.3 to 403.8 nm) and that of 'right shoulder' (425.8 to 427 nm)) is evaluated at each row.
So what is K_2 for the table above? 93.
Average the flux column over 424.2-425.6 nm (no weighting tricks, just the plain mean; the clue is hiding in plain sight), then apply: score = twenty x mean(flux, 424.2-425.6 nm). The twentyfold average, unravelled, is 195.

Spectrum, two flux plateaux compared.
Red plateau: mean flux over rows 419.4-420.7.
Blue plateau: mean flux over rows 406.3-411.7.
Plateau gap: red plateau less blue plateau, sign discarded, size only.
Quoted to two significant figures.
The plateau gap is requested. 0.12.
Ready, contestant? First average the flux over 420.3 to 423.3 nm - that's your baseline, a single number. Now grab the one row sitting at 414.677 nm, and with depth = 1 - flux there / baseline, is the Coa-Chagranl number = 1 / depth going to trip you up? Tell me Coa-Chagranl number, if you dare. -36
